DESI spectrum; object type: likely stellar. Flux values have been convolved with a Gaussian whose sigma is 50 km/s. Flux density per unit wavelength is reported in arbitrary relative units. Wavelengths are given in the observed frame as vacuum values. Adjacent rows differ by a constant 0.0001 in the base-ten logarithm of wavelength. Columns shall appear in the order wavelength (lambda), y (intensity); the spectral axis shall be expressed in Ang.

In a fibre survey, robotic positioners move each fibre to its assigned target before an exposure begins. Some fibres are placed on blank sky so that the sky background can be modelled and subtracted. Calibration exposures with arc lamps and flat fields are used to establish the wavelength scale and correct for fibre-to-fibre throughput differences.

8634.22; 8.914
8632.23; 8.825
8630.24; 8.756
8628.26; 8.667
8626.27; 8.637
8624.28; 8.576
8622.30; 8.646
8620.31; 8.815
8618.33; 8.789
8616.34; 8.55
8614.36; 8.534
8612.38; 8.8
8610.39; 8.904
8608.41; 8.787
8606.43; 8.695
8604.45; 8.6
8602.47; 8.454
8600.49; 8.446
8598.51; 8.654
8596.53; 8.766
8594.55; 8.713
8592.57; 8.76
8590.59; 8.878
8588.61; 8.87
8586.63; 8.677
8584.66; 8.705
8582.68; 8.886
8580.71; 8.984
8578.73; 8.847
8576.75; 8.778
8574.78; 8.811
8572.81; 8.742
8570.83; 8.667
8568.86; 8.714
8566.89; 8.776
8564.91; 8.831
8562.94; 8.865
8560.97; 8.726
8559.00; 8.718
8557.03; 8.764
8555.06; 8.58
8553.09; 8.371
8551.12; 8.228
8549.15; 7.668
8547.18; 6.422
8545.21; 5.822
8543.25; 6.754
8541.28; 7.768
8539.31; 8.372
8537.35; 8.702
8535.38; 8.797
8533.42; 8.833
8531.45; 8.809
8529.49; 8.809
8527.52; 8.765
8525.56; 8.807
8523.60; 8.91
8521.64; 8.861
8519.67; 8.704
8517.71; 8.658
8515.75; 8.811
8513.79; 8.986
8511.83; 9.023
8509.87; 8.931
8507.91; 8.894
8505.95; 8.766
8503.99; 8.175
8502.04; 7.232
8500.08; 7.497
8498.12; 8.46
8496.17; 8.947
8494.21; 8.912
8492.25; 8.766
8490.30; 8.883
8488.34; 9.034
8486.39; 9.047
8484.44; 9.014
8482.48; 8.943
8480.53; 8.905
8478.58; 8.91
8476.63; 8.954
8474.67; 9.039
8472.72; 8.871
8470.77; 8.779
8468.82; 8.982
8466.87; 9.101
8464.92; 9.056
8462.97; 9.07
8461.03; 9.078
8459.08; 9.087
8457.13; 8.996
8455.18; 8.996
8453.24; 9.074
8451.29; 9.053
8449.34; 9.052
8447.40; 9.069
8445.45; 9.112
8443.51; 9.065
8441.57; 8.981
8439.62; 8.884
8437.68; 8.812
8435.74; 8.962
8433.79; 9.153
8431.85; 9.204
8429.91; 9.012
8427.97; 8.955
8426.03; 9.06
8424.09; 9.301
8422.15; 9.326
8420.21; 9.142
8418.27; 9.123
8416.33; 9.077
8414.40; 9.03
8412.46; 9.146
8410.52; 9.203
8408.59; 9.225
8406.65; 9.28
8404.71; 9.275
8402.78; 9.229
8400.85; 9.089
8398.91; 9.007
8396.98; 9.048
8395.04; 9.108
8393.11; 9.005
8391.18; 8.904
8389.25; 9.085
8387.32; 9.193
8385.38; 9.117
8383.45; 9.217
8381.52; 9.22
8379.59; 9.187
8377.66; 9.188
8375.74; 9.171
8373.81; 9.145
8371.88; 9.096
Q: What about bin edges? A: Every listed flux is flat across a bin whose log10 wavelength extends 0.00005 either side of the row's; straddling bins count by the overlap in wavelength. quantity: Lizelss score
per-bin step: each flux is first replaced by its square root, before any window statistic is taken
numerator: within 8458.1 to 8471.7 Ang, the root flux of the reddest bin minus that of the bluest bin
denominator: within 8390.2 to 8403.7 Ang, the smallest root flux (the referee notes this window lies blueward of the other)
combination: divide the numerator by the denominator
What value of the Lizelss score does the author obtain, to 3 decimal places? -0.017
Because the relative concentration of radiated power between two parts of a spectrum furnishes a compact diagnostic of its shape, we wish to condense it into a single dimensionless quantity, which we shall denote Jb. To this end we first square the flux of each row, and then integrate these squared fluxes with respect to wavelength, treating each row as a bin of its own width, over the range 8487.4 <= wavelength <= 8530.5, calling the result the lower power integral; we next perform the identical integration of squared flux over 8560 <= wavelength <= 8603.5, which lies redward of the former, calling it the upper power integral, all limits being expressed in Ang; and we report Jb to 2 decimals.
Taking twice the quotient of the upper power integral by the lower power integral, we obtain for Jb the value 2.05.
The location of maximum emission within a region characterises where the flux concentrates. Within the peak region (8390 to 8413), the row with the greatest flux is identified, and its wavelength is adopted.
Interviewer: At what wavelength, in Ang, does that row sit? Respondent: 8406.65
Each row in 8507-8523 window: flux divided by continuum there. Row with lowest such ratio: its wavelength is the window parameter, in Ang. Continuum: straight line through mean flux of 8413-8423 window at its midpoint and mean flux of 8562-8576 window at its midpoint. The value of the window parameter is 8517.71 Ang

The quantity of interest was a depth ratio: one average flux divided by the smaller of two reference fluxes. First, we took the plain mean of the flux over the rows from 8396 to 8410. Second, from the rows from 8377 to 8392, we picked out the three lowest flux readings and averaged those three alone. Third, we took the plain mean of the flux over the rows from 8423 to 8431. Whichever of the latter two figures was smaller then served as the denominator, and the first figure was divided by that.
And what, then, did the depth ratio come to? 1.01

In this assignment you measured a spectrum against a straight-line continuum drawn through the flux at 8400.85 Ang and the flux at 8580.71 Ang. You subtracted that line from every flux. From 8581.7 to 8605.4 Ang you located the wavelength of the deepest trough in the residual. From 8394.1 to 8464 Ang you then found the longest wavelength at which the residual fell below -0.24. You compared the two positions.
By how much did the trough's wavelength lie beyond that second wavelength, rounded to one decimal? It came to 162.8 Ang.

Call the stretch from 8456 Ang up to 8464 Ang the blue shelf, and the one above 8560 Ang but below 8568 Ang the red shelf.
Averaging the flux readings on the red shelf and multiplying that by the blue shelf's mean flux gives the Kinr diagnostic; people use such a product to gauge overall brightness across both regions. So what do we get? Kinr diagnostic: 79.7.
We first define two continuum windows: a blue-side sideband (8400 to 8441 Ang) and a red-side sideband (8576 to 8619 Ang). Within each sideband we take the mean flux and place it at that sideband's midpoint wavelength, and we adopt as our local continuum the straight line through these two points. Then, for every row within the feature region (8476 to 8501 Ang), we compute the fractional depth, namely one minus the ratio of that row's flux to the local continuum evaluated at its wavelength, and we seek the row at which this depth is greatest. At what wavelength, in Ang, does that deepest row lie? 8500.08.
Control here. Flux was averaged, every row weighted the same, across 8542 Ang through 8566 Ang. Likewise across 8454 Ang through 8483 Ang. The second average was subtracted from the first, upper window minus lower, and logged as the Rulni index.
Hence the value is -1.0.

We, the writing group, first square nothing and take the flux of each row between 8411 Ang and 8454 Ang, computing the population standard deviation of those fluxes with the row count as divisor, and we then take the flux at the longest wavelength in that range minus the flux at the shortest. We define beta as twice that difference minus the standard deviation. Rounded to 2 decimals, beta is -0.26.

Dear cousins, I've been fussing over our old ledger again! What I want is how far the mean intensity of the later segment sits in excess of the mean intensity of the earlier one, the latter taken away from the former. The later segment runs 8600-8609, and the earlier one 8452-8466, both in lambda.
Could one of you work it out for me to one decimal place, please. -0.5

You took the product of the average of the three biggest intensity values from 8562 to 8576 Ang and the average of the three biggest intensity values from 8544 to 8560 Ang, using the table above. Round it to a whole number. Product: 77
